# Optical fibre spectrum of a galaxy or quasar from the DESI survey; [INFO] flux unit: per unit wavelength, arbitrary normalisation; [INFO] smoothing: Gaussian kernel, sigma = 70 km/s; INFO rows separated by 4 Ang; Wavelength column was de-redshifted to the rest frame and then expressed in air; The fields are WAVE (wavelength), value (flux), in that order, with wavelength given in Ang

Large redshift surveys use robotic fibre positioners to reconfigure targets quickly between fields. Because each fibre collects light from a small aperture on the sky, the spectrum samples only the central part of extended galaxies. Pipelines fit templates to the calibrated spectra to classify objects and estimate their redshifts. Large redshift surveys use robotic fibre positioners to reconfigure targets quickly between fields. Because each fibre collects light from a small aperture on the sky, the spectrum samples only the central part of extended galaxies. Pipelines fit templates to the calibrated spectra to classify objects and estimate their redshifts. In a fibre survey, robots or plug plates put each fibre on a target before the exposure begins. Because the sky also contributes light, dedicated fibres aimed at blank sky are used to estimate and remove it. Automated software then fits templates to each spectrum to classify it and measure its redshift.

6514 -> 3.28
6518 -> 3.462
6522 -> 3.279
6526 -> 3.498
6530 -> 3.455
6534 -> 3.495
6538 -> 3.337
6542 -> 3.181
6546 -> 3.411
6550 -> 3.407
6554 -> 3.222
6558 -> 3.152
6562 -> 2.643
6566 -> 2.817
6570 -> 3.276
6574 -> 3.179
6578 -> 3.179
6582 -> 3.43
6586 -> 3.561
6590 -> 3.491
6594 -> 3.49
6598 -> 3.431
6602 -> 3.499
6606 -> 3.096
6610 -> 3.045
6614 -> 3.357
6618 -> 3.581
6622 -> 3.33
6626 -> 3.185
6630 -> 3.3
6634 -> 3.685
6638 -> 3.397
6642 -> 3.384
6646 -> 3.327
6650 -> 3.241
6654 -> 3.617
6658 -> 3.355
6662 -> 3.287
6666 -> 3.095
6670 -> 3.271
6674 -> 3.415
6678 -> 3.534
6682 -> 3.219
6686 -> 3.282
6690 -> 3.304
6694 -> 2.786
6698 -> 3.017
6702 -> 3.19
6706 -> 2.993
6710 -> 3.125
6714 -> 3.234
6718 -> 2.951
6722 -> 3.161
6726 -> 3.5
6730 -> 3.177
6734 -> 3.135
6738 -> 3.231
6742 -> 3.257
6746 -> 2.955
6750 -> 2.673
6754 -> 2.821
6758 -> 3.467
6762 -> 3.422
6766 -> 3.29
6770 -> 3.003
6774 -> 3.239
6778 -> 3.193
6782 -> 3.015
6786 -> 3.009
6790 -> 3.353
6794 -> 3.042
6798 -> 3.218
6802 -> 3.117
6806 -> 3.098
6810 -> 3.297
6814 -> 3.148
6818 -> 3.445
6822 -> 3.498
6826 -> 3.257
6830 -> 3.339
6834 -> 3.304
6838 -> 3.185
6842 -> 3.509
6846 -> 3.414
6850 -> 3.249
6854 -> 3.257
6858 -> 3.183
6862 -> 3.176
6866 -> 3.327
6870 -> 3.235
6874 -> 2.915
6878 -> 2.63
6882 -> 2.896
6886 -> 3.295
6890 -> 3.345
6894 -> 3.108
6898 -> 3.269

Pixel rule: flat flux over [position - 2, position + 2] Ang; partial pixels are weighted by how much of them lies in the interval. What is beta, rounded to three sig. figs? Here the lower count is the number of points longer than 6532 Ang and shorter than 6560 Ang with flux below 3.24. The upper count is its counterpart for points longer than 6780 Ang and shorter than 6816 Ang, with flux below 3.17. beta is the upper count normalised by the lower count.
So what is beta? 2.00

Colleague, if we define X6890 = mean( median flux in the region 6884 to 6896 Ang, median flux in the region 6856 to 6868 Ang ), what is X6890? 3.24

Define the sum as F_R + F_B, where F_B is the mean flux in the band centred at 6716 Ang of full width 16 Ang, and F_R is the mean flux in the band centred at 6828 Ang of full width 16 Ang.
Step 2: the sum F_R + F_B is 6.47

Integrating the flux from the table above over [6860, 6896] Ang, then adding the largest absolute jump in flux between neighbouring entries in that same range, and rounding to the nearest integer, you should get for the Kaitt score 112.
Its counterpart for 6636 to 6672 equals 120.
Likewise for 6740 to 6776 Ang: 113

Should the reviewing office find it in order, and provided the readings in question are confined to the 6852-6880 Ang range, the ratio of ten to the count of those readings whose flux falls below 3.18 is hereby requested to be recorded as 3.3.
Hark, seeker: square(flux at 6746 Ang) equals 8.7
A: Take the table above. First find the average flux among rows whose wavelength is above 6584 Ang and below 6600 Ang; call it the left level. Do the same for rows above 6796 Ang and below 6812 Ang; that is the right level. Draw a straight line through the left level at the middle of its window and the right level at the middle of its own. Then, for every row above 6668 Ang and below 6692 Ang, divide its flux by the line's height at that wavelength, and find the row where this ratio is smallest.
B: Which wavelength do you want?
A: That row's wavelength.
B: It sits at 6682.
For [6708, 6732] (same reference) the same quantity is 6718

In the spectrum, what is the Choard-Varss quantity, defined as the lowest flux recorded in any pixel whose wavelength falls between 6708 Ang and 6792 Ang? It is 2.673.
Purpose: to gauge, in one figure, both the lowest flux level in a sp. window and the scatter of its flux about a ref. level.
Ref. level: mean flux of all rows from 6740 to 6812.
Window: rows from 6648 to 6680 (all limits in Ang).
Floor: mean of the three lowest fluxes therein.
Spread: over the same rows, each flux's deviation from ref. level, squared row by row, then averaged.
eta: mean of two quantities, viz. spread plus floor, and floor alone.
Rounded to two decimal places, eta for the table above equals 3.24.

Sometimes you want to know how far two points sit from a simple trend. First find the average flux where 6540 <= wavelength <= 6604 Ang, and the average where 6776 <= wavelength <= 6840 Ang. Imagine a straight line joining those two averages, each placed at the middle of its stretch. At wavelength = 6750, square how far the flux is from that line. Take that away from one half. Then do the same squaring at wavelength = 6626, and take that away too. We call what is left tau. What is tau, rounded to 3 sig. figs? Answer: 0.181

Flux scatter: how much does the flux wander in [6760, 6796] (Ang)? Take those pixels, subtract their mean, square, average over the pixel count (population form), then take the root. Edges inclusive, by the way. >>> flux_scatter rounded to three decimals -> 0.153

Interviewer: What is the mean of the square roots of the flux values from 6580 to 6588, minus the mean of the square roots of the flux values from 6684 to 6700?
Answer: 0.11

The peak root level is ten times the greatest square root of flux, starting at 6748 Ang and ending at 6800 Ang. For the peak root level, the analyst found 18.6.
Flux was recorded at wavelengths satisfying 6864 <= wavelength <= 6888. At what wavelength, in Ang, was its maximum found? 6866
